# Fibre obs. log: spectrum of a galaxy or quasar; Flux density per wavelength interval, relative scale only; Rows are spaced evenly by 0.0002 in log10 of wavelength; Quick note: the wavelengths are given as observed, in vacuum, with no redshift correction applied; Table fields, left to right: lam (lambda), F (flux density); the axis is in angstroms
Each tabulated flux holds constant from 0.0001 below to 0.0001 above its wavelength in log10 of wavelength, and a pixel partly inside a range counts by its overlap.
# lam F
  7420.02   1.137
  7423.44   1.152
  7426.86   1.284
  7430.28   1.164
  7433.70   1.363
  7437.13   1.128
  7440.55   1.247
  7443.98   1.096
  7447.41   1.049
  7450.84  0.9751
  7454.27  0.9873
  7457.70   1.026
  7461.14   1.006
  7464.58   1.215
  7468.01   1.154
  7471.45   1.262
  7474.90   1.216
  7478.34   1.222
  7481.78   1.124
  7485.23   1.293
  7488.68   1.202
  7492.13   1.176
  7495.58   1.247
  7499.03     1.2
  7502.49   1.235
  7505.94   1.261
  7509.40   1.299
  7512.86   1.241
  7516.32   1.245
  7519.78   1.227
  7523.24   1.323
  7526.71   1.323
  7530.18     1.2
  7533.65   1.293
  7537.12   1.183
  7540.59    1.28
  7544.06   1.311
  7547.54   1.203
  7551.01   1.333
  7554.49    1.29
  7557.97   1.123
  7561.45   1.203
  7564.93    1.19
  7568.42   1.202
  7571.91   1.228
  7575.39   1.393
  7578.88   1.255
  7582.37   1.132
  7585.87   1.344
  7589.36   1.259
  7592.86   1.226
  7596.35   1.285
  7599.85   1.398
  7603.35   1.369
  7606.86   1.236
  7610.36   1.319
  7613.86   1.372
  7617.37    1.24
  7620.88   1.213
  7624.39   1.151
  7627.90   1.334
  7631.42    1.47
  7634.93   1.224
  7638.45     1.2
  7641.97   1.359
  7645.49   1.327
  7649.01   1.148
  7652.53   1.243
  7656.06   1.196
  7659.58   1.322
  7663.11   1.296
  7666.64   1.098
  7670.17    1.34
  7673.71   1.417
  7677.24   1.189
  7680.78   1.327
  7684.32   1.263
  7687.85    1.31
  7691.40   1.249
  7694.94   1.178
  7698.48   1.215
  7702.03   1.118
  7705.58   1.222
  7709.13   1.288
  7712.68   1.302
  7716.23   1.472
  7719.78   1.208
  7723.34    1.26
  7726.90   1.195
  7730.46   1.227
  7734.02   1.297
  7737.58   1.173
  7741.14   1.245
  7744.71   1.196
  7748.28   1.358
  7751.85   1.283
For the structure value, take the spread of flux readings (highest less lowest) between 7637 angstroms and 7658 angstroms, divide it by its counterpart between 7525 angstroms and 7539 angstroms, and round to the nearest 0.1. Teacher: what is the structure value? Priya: 1.5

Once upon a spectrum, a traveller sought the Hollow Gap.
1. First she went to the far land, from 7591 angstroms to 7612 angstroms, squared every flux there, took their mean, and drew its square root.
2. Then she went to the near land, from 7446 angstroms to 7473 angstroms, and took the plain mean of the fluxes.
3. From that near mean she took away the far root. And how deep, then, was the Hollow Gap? -0.223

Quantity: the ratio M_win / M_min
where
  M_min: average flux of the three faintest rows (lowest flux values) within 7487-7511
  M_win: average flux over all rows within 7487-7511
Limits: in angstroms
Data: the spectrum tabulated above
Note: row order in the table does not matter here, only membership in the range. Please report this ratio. 1.03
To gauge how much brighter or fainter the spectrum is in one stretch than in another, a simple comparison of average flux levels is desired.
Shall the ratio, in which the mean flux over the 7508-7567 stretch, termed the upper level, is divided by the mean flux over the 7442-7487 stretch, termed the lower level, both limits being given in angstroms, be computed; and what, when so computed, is 1.11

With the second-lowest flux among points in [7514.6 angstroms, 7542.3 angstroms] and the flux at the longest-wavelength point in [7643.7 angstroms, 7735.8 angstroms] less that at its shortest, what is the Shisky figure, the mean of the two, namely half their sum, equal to 0.585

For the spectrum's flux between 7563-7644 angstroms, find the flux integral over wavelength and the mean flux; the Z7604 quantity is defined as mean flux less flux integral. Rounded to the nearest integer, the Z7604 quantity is -102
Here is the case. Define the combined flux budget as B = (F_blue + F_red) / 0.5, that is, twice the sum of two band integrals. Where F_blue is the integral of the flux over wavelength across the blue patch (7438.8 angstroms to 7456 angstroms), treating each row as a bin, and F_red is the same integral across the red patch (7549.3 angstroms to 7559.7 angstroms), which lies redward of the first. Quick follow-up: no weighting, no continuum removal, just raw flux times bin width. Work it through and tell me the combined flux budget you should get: 63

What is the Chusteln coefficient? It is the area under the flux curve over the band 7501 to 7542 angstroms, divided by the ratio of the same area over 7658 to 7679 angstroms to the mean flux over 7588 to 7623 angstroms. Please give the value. 2.5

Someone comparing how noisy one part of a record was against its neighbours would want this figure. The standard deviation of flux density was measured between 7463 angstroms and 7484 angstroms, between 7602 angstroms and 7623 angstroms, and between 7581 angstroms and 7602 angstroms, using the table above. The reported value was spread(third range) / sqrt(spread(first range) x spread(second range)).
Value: 1.6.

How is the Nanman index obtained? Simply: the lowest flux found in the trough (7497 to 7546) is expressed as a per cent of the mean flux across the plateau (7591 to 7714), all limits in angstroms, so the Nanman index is 93.2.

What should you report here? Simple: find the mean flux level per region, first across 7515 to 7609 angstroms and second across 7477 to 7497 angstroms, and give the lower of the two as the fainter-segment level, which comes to 1.21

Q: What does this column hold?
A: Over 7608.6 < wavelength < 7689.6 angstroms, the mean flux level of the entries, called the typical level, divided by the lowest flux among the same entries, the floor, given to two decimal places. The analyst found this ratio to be 1.16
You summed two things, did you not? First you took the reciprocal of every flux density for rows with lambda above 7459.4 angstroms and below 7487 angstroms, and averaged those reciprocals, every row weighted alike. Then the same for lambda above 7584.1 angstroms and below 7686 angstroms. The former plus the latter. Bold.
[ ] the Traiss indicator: 1.63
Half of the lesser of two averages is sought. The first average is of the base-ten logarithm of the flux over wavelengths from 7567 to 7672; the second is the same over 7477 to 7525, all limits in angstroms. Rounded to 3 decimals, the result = 0.046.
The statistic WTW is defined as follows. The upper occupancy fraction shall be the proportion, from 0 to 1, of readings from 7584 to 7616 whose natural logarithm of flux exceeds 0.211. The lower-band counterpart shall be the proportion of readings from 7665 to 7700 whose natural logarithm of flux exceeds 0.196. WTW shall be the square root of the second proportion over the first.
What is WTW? 0.82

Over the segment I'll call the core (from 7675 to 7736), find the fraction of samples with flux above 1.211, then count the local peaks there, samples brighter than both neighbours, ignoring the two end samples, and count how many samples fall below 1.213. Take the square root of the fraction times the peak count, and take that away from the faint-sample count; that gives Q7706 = 3.1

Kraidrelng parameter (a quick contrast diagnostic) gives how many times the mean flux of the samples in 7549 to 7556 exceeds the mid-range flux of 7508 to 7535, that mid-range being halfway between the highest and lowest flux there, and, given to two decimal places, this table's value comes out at 1.04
